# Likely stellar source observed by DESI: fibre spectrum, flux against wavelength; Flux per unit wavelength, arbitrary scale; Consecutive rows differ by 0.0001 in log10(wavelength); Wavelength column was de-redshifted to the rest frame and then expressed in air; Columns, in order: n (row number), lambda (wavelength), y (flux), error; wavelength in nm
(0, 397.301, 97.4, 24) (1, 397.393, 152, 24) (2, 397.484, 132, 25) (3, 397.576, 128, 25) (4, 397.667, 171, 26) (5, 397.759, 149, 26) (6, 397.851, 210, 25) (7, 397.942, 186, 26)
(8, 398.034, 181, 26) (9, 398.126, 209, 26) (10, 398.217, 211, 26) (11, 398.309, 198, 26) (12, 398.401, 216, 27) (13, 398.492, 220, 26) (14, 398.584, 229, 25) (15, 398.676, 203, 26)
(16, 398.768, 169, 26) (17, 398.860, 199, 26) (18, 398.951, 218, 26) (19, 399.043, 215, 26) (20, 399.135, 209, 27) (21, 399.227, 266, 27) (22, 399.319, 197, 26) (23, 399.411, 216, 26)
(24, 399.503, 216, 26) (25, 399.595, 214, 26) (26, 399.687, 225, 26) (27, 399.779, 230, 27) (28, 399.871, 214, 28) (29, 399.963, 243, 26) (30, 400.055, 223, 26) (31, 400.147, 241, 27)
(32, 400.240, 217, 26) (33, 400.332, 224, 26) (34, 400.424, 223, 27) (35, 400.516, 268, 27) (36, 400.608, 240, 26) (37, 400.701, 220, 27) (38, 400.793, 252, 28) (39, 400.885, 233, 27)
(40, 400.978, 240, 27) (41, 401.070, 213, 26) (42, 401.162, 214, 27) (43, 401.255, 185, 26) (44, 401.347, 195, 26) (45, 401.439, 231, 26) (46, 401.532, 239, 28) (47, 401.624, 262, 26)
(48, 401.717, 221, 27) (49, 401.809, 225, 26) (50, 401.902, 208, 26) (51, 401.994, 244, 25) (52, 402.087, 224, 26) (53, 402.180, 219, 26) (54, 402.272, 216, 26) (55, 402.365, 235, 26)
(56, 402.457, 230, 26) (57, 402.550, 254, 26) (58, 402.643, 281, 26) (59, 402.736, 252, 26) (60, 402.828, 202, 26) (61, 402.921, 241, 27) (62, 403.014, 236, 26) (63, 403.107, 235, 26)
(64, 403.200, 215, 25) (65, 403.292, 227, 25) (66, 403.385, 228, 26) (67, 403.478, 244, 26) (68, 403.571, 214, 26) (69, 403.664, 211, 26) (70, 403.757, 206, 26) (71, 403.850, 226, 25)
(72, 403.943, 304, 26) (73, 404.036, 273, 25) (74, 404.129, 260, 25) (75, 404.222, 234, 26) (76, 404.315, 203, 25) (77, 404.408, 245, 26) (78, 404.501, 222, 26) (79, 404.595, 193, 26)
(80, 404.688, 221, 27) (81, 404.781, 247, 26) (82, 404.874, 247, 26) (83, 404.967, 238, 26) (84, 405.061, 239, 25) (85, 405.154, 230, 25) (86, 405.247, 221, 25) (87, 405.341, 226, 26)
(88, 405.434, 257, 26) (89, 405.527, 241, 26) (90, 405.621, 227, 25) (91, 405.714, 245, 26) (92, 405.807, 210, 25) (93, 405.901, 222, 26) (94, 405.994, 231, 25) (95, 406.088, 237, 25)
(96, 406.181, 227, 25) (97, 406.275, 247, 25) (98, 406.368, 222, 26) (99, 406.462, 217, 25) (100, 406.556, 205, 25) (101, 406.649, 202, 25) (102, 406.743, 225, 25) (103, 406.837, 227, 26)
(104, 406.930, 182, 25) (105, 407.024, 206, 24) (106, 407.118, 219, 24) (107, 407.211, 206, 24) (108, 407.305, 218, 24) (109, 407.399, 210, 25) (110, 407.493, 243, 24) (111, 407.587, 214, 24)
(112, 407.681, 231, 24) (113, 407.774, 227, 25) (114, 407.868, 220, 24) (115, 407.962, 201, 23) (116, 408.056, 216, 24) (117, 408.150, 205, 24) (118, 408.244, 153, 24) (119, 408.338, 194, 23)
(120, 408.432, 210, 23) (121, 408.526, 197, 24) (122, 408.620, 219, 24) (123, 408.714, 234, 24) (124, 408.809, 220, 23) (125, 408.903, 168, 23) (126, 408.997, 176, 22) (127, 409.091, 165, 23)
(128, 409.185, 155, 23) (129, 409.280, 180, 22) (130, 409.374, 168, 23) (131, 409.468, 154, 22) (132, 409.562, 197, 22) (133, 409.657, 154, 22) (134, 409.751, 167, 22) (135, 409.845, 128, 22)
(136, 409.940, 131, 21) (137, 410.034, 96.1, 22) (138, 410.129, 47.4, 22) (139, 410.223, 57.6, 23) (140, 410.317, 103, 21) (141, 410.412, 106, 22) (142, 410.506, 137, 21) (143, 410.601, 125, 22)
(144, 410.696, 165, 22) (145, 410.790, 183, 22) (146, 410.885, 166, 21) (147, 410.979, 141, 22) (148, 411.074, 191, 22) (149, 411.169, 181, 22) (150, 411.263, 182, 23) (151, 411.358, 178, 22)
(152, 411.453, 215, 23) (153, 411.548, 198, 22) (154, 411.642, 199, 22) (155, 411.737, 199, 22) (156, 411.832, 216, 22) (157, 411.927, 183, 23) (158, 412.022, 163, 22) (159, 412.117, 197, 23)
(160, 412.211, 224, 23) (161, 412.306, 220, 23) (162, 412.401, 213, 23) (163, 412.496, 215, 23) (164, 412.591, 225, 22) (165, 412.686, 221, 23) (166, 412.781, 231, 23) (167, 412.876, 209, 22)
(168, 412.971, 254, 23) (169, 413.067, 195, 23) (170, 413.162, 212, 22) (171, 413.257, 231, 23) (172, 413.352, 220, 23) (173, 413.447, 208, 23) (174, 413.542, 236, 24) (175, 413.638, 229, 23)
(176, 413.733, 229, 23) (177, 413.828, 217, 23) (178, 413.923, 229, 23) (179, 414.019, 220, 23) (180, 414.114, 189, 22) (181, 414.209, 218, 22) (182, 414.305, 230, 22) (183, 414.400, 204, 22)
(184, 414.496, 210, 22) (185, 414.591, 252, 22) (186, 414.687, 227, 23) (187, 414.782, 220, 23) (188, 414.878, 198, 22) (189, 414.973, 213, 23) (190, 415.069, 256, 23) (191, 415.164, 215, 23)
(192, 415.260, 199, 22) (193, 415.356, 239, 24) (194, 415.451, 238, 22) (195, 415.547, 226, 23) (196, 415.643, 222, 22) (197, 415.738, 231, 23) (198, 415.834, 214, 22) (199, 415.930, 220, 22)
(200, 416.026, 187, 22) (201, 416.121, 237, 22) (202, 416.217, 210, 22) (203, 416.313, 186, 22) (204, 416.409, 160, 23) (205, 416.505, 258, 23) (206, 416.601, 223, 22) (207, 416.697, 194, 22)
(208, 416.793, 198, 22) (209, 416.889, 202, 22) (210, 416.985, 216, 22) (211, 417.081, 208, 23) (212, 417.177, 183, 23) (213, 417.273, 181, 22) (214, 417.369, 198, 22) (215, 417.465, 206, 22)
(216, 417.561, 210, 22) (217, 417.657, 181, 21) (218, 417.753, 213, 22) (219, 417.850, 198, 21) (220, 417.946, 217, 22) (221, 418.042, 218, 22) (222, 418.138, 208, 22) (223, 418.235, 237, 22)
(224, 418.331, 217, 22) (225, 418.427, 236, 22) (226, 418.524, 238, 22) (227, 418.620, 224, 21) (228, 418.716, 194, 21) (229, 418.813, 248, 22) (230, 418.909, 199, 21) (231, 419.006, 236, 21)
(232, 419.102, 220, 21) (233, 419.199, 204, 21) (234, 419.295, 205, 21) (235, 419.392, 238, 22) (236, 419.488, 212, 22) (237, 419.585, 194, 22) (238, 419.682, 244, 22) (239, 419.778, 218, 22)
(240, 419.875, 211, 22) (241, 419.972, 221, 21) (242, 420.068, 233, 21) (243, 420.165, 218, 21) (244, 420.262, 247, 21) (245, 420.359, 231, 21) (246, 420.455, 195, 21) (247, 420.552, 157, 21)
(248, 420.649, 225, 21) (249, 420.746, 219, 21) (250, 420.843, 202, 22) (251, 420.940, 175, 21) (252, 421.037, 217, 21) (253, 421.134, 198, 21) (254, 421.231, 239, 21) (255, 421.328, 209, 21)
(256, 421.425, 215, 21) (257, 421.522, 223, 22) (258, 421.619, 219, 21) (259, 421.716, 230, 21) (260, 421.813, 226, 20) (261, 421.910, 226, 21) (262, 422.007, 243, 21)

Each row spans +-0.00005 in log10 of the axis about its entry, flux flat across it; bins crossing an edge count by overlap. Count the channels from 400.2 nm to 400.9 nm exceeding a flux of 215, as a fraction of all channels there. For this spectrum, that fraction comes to 1.0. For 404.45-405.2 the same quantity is 0.9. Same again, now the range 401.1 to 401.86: 0.6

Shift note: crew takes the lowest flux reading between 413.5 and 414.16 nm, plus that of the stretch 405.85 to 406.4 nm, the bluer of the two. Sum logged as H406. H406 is 411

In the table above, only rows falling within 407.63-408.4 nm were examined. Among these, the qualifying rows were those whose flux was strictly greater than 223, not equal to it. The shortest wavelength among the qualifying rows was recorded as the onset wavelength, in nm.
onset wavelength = 407.681 nm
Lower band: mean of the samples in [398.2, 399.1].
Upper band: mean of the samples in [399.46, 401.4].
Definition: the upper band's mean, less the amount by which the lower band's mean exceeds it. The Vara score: 243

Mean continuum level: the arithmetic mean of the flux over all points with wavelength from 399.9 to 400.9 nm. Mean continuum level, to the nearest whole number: 235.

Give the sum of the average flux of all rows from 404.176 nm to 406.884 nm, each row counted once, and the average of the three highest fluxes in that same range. 478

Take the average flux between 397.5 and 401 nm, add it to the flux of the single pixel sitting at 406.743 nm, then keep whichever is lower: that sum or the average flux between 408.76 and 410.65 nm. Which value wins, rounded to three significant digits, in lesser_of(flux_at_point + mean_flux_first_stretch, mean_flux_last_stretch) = 142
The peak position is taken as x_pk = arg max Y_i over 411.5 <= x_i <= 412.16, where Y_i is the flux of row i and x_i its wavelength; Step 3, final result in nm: 411.832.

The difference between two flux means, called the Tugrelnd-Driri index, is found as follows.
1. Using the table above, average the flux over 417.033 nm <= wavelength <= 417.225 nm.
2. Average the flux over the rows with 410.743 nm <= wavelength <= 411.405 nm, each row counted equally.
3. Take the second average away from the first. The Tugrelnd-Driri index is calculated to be 21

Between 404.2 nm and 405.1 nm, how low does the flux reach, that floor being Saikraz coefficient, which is 193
